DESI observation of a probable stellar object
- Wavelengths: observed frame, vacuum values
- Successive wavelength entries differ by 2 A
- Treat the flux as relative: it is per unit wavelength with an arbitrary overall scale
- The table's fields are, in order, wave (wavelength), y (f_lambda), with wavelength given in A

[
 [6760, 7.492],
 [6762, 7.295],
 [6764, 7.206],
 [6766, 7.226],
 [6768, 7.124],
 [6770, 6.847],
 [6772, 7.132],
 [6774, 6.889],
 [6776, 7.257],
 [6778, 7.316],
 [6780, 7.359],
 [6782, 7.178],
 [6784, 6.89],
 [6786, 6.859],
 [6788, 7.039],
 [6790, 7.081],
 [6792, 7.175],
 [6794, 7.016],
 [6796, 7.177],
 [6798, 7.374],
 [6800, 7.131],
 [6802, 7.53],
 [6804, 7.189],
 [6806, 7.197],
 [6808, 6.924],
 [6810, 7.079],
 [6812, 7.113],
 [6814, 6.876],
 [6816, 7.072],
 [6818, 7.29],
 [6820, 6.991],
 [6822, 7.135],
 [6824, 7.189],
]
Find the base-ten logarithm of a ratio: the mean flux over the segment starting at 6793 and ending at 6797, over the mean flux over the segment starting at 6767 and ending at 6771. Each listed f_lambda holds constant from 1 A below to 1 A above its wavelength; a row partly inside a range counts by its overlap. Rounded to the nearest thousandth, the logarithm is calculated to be 0.007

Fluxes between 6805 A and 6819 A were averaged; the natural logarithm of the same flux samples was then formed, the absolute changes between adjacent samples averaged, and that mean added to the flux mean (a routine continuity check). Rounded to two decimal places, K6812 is 7.11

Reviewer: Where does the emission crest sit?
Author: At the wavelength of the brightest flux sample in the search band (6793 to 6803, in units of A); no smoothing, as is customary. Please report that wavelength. 6802 A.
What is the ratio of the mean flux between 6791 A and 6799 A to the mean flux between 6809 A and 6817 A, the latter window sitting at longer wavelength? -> 1.02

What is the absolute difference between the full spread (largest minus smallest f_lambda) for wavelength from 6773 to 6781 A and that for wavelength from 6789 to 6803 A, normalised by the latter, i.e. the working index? 0.09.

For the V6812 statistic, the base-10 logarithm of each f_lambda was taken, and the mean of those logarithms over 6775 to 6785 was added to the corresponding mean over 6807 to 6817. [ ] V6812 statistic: 1.70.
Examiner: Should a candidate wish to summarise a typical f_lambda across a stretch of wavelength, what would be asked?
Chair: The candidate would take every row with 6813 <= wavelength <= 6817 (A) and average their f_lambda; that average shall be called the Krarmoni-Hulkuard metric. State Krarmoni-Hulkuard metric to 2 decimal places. 6.97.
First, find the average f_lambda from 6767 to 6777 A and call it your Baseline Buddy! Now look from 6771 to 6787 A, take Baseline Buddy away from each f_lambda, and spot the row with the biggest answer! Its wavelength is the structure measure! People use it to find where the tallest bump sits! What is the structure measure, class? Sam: 6780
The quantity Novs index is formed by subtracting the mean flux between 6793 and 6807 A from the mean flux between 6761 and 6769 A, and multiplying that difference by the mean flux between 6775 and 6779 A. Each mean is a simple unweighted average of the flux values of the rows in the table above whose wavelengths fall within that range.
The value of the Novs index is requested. -0.13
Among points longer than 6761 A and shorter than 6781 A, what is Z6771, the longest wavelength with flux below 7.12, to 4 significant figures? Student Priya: 6774 A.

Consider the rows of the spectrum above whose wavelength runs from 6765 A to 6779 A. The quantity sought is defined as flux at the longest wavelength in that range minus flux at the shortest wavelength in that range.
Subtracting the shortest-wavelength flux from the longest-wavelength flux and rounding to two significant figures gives 0.090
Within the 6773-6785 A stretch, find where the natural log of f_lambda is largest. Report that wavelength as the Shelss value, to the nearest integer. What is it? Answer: 6780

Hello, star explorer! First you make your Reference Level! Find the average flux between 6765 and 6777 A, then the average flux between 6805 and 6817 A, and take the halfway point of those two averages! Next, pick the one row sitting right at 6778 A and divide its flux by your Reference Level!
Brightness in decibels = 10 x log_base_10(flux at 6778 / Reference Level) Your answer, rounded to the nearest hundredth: 0.15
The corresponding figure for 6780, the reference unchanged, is 0.18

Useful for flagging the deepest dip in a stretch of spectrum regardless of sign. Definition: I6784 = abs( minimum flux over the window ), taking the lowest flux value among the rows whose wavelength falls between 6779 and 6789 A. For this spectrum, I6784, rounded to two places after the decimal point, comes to 6.86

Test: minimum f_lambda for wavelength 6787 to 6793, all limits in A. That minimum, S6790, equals 7.039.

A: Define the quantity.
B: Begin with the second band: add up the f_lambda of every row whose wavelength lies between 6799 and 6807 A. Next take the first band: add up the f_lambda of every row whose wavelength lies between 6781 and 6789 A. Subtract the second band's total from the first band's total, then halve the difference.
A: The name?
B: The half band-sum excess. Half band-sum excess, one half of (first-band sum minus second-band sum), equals -0.54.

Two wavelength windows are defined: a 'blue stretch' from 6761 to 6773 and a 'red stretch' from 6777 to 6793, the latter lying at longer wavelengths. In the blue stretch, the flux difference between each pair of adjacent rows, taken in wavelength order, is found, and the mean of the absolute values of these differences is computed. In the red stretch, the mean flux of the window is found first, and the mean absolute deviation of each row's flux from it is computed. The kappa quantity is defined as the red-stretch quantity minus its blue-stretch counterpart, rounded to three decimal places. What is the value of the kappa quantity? -0.010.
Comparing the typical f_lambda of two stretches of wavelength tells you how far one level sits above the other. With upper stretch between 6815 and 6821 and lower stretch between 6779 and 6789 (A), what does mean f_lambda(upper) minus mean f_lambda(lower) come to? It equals 0.053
